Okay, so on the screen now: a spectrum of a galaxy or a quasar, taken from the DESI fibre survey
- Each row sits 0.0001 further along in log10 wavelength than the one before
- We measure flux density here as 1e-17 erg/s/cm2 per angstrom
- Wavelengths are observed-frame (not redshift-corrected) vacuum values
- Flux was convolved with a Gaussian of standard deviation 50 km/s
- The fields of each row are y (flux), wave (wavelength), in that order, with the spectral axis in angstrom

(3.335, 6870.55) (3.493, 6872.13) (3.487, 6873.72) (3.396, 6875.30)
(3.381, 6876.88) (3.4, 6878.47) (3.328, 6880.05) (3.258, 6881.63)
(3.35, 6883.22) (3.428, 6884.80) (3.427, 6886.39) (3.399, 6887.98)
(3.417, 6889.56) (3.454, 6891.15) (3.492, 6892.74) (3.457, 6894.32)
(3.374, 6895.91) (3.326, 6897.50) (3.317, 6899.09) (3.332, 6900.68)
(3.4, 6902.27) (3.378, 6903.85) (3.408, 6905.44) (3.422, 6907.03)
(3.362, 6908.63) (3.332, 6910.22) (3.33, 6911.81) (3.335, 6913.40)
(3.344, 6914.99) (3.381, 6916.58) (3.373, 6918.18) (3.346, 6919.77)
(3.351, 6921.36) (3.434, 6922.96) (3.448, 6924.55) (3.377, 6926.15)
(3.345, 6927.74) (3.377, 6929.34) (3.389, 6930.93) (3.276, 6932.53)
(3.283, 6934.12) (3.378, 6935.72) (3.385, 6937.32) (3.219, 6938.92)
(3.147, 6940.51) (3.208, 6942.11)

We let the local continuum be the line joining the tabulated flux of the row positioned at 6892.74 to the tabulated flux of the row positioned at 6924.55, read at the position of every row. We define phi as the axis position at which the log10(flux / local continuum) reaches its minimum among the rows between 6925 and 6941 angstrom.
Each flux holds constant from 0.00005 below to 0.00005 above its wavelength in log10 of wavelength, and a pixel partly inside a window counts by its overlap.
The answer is 6940.51 angstrom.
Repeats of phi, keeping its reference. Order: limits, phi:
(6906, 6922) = 6910.22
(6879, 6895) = 6881.63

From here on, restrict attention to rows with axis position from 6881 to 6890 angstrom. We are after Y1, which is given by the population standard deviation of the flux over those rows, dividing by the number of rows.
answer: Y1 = 0.061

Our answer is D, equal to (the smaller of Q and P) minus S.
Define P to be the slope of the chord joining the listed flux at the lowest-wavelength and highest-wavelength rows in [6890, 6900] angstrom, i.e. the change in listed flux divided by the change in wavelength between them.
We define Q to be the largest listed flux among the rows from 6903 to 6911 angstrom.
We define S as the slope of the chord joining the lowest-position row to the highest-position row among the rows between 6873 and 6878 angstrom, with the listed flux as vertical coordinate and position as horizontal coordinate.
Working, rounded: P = -0.017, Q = 3.422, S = -0.034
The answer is 0.02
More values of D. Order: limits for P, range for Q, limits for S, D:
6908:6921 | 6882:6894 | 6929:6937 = 0.00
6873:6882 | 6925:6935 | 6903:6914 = -0.02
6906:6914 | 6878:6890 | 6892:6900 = 0.01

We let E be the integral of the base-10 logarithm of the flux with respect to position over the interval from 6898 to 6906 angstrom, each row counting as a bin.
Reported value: 4.22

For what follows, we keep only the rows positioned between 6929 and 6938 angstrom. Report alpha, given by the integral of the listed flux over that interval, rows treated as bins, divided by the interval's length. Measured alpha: 3.35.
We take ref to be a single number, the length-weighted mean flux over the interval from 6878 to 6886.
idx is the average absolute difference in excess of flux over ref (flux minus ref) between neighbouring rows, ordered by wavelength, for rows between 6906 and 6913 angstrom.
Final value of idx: 0.03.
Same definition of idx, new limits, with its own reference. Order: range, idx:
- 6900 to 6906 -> 0.04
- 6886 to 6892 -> 0.03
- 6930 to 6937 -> 0.07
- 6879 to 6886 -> 0.08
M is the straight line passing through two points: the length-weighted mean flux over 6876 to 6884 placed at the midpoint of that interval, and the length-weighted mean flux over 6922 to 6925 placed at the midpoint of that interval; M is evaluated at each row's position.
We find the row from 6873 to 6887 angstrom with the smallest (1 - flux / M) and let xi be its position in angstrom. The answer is 6873.72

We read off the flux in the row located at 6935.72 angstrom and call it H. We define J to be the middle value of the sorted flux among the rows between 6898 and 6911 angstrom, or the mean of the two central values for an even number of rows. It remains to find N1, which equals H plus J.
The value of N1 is 6.75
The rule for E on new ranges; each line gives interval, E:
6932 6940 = 4.15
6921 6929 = 4.24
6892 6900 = 4.24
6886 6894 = 4.29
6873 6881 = 4.25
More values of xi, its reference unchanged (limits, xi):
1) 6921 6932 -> 6924.55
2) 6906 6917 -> 6907.03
